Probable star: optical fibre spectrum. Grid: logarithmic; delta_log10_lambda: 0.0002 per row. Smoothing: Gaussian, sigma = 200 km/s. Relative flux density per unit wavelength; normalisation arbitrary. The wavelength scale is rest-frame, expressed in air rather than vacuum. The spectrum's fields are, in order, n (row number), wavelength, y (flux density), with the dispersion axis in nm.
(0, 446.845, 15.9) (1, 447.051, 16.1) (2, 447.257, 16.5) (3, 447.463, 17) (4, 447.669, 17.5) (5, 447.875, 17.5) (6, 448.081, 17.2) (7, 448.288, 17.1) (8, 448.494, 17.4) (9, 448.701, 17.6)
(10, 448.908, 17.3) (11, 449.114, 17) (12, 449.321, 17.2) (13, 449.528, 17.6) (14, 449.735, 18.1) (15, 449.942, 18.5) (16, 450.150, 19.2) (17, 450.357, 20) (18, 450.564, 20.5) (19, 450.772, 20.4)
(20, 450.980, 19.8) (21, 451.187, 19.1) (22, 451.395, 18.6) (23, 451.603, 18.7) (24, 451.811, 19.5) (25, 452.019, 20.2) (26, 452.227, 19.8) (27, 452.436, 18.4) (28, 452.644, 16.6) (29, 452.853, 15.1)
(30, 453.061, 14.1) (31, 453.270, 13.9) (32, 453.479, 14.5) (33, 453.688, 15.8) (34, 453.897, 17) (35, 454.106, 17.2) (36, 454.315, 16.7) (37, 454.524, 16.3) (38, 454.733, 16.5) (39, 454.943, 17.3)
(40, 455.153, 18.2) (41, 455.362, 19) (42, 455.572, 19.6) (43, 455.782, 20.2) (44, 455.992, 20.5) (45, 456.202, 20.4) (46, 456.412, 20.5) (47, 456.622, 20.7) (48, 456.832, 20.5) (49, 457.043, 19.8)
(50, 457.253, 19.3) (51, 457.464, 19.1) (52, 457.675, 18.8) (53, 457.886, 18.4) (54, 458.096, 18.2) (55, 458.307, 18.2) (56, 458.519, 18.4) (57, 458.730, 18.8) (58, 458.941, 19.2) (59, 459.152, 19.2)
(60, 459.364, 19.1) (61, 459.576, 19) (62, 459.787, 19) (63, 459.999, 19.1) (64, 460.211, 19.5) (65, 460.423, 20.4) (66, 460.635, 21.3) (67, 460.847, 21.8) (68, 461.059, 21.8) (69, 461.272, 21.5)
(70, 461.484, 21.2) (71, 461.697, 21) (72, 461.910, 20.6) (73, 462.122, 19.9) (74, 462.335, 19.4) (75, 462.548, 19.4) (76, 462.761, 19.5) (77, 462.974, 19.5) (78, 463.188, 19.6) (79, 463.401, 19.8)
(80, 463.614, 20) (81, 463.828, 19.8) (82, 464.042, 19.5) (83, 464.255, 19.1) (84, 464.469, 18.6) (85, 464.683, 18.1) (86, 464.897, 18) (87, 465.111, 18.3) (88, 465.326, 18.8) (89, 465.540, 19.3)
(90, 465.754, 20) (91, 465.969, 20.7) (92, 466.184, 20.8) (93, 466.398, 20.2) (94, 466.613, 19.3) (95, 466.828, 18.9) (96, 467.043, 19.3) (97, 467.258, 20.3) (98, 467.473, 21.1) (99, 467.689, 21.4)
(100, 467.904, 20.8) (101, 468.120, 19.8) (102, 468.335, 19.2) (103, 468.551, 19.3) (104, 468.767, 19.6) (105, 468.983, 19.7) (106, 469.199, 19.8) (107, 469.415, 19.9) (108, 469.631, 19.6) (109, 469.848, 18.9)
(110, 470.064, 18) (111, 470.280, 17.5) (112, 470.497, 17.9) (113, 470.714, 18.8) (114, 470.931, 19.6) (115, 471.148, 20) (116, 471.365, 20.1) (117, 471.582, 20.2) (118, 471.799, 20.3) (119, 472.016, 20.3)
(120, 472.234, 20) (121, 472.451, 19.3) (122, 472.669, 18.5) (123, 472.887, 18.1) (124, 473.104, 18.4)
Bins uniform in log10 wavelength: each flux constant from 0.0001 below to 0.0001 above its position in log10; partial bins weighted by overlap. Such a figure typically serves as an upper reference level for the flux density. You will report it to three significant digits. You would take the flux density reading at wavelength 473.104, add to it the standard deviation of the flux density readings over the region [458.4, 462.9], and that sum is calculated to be 19.5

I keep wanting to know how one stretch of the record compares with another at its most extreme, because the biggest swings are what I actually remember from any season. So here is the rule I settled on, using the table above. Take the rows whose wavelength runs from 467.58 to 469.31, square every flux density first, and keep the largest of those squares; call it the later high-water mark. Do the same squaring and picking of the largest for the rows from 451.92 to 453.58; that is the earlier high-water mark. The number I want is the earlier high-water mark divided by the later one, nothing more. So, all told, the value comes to 0.89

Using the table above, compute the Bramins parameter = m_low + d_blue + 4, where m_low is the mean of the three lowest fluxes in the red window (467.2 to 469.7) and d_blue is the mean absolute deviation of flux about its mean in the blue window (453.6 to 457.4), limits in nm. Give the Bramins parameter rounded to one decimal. 24.9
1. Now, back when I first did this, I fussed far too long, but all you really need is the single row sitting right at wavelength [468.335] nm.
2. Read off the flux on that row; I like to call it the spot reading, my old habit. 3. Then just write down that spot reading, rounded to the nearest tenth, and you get 19.2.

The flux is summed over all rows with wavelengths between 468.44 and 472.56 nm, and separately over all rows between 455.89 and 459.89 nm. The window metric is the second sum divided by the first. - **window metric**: 1.00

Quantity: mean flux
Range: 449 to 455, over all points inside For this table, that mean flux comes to 17.7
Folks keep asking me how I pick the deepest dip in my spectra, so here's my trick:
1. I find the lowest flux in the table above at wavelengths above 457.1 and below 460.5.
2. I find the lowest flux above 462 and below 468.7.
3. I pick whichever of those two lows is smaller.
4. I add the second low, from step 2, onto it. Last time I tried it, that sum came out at 36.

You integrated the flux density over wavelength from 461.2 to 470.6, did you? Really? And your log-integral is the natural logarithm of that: 5.22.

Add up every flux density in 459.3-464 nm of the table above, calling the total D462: 442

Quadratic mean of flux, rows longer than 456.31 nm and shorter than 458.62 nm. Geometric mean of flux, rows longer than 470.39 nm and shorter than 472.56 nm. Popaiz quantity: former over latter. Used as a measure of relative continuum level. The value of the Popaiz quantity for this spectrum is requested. 0.98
